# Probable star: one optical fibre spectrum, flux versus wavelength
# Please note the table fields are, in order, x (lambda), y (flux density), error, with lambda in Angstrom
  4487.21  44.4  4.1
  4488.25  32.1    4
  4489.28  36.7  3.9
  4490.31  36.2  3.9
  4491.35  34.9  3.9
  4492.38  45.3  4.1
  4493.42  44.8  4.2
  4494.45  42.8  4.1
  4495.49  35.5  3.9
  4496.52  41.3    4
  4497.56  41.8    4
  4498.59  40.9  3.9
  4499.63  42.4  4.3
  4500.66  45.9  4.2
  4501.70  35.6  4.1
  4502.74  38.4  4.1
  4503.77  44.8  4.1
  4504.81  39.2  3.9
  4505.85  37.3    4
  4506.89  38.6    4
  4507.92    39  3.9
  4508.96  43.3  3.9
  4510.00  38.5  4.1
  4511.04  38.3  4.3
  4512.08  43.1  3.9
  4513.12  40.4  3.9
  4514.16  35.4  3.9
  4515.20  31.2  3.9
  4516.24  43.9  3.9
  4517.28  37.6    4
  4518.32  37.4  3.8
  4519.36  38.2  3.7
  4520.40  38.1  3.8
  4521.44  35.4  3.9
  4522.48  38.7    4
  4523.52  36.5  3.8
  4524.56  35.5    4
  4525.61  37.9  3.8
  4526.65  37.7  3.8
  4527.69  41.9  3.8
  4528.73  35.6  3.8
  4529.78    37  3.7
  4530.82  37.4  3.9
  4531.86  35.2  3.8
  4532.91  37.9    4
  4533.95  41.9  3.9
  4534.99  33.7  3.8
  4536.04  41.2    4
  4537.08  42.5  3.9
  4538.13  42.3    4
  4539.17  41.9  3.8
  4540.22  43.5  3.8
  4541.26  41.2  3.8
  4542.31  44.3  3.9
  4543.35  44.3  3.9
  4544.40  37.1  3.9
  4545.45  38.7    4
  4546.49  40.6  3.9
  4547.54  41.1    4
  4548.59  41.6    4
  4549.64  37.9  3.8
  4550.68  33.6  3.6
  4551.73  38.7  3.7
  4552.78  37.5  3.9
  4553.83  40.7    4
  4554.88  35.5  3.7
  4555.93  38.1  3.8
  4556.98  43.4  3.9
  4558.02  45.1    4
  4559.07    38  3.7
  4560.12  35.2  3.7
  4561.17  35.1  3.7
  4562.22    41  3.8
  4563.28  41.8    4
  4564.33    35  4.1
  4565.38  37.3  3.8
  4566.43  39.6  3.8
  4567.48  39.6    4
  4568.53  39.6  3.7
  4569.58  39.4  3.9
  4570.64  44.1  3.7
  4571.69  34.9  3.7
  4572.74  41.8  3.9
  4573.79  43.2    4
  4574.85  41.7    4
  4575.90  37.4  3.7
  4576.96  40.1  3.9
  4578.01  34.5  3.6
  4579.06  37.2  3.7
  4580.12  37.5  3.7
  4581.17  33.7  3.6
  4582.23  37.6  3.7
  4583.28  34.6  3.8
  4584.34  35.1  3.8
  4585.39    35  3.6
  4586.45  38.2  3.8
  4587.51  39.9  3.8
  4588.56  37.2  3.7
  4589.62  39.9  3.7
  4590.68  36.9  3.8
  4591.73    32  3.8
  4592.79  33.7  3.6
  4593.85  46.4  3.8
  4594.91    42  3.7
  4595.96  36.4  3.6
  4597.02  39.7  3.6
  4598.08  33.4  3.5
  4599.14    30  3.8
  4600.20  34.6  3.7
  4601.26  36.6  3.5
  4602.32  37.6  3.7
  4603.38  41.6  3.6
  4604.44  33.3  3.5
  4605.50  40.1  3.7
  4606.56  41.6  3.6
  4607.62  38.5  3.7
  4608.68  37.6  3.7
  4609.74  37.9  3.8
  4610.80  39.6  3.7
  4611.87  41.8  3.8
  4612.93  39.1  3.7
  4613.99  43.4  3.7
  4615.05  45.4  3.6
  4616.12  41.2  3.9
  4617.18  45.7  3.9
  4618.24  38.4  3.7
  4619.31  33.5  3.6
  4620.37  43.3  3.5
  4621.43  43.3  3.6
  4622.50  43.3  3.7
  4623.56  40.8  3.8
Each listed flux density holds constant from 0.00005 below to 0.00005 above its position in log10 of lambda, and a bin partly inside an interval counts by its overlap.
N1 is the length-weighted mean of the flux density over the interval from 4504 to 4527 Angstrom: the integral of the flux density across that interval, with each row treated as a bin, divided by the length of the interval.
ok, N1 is 38.3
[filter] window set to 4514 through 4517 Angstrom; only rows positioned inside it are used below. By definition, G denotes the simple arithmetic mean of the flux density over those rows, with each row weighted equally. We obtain 36.8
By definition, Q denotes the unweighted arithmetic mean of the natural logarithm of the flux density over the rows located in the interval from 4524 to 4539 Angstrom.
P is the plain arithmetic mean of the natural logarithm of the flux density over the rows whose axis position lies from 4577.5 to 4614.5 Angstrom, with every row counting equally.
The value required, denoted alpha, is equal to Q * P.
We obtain 13.2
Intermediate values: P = 3.62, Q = 3.65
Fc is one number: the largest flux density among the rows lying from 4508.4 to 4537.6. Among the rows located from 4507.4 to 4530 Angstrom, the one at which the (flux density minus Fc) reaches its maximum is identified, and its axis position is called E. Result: 4516.24 Angstrom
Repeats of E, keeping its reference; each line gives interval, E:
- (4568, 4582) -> 4570.64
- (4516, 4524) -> 4516.24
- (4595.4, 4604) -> 4603.38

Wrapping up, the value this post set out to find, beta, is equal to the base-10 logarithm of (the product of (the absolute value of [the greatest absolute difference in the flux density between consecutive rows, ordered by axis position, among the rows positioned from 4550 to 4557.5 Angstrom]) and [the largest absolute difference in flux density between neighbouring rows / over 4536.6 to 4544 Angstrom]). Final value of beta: 1.22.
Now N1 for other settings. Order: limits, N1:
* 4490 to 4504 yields 40.7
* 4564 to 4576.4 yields 39.6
